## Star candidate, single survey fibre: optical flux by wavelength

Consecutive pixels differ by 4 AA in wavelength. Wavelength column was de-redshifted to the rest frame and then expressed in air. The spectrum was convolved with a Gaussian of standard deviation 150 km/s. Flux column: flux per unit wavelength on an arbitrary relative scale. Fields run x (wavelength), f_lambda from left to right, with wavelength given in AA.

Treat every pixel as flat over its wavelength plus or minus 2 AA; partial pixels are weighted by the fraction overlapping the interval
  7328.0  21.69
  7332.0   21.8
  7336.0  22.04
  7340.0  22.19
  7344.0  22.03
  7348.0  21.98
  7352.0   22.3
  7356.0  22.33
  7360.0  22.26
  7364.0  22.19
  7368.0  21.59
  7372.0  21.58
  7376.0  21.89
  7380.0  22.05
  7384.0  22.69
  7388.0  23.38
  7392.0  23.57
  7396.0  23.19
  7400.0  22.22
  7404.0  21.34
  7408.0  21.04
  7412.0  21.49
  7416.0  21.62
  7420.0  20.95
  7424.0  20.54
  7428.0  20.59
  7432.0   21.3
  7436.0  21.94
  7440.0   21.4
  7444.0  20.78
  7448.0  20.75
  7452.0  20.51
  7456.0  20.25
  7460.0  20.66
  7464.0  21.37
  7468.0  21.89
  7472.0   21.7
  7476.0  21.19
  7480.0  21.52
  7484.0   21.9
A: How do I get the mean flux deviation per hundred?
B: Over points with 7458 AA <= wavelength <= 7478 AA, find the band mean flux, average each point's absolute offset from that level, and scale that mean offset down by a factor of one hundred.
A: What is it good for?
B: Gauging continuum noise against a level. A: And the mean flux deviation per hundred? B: 0.0035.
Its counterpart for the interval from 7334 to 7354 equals 0.0011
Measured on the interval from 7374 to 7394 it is 0.0061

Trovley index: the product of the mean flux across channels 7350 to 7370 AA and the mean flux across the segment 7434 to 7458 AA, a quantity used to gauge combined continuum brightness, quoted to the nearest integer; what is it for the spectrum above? 463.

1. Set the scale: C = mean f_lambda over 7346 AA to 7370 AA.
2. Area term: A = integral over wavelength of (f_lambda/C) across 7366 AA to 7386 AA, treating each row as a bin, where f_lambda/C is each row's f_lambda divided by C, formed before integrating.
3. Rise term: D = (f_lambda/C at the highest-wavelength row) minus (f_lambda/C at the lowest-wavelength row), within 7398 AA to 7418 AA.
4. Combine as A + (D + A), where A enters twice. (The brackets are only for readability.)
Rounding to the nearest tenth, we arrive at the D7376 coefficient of 39.7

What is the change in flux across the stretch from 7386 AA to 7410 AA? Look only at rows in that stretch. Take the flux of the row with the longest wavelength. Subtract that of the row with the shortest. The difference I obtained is -2.3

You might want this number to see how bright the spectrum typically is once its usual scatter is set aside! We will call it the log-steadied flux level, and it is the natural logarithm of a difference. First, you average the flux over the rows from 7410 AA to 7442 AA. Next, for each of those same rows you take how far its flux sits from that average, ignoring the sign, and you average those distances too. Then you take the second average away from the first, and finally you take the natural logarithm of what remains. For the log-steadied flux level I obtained 3.04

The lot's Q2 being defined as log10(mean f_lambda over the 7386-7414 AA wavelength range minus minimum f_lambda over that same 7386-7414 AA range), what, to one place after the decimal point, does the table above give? 0.1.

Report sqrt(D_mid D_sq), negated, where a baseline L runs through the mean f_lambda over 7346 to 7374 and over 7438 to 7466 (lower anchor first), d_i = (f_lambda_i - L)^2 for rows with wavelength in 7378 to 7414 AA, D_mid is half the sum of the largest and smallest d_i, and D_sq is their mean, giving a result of -1.55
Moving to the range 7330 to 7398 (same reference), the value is -1.14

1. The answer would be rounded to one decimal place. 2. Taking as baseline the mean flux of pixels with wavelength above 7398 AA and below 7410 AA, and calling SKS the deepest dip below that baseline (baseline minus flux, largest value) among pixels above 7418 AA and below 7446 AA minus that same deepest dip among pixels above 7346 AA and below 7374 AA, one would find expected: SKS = 1.0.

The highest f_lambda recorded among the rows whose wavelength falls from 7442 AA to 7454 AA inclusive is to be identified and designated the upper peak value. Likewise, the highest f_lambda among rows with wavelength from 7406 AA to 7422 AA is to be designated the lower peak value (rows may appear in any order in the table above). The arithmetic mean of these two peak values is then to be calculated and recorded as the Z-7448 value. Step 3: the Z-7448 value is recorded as 21.2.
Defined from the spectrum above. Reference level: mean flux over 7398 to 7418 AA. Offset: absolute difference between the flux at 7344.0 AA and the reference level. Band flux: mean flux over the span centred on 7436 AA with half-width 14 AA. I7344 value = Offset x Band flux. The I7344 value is 10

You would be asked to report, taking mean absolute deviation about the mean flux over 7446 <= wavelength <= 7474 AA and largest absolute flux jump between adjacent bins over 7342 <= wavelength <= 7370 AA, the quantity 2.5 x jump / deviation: 2.8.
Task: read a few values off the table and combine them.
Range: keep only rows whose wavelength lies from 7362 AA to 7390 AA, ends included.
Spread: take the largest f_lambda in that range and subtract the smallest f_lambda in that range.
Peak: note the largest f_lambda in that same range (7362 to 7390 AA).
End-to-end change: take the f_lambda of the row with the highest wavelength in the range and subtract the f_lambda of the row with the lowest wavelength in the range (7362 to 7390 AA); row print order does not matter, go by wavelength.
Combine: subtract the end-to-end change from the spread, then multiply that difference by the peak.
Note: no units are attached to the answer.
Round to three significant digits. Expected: 14.3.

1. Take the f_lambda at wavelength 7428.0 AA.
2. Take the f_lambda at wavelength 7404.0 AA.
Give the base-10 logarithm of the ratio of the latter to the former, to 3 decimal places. 0.016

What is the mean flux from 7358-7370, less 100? -78.0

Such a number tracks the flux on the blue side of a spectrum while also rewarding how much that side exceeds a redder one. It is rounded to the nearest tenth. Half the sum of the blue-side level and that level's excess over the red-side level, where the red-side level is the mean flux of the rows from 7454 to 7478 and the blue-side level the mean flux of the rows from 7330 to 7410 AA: 11.6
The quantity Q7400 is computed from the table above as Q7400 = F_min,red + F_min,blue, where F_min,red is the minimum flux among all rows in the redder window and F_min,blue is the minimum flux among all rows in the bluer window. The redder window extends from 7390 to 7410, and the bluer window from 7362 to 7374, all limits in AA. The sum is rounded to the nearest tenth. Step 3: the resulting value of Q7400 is 42.6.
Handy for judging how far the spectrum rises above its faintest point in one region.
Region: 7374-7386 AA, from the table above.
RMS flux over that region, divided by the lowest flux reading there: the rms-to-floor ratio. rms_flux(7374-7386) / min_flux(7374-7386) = 1.01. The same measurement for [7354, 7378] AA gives 1.02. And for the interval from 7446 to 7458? 1.01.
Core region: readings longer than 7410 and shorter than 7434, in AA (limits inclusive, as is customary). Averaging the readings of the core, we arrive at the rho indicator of 21.1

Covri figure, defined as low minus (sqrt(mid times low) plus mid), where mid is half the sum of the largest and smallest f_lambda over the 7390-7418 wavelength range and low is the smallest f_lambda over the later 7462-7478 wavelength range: -22.86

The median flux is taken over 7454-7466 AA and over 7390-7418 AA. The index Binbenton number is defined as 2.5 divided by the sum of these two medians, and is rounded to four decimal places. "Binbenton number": 0.0591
